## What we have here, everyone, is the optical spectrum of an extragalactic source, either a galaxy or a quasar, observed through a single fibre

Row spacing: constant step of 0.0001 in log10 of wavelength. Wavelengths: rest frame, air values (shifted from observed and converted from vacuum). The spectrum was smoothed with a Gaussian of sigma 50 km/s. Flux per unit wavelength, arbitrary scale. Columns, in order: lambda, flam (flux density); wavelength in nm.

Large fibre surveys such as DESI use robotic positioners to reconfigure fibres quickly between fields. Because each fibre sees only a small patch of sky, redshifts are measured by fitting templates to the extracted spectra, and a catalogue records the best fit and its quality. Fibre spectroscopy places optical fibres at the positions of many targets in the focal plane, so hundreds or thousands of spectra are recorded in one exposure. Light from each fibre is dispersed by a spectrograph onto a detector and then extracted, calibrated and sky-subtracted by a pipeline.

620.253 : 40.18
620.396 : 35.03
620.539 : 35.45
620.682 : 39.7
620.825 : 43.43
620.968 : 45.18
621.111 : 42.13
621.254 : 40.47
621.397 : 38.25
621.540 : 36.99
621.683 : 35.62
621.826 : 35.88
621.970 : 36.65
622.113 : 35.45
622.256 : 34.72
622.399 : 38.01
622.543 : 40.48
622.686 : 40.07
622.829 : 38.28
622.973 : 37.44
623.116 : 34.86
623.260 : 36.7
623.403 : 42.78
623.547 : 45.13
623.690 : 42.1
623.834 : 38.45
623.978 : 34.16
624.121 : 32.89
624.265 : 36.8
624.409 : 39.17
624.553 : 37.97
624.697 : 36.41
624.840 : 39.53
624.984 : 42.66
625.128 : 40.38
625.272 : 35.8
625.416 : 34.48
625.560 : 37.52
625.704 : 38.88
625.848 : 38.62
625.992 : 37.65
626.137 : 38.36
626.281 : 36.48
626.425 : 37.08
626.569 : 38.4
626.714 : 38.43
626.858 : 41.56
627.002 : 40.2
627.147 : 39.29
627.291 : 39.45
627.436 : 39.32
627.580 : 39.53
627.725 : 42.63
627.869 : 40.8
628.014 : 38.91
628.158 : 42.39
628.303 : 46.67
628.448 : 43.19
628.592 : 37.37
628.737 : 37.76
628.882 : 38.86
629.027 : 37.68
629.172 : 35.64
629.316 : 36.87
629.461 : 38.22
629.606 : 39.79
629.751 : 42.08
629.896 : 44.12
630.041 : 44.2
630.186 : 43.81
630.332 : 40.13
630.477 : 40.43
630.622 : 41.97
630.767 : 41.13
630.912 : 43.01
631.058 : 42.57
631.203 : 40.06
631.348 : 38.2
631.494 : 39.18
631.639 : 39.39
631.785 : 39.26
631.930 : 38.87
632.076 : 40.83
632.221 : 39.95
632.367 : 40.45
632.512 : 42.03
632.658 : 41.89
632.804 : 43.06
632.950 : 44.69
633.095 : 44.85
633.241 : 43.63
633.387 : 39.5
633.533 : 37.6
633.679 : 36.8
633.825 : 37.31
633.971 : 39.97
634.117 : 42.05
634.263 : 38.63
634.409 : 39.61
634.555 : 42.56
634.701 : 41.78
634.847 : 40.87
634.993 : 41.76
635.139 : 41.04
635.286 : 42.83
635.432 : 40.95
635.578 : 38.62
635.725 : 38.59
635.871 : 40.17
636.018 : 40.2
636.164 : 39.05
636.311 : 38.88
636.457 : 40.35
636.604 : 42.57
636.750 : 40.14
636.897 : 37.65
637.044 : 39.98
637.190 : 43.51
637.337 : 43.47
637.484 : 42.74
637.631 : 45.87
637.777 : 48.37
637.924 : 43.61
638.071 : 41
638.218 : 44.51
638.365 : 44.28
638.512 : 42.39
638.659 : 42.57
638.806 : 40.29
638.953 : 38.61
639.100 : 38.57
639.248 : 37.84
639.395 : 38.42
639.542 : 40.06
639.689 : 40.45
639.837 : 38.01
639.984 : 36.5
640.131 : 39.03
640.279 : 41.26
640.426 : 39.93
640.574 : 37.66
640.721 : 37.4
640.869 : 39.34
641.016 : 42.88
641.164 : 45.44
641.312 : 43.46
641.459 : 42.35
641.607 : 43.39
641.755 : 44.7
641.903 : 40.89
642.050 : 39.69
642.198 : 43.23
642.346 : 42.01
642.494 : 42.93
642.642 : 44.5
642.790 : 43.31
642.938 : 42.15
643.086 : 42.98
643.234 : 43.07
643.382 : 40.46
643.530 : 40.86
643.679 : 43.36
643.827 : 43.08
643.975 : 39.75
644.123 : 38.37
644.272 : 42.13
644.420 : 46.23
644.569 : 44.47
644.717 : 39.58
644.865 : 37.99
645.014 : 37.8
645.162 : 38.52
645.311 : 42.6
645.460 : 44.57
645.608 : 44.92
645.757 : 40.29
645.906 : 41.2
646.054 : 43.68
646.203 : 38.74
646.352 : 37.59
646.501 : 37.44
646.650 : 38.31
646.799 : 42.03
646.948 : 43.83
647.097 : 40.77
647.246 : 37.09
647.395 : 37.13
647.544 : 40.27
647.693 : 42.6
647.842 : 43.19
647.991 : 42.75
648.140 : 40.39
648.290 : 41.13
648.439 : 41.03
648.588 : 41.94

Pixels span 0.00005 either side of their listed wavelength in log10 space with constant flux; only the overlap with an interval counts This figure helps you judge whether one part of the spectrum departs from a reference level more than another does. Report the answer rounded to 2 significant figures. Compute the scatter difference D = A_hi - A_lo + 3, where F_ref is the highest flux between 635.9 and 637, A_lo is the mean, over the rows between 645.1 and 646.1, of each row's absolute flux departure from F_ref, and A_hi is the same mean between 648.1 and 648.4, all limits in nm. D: 2.9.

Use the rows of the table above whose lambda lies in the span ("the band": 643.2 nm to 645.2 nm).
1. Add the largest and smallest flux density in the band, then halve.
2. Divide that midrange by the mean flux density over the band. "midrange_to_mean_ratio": 1.02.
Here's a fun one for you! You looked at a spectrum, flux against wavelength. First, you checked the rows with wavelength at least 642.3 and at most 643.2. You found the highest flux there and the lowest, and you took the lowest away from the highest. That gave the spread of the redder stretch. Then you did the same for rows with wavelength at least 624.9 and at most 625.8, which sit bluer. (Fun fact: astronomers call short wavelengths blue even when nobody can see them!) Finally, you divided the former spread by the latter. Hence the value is 0.30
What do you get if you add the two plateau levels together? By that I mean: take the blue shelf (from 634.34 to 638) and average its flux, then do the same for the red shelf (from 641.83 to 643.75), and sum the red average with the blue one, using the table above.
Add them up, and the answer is 83.7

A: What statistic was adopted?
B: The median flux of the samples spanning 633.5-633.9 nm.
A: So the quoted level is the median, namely 37.3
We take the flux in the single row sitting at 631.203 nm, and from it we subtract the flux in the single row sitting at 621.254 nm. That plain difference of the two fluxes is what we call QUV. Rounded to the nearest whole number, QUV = 0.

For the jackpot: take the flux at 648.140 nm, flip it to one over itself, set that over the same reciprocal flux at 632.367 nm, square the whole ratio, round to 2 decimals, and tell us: 1.00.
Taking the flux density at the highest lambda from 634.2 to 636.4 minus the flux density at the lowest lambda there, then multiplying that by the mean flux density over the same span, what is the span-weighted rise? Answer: 10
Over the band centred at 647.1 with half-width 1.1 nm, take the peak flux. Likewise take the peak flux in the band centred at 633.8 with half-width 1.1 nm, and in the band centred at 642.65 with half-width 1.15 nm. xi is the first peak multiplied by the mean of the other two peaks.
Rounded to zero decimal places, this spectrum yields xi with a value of 1962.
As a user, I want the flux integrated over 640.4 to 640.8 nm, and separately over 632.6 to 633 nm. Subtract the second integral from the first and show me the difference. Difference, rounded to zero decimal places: -2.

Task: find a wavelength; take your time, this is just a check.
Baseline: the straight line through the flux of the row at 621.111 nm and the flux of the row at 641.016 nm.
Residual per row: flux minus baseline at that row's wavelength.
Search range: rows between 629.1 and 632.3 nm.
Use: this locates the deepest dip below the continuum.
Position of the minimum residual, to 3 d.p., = 629.172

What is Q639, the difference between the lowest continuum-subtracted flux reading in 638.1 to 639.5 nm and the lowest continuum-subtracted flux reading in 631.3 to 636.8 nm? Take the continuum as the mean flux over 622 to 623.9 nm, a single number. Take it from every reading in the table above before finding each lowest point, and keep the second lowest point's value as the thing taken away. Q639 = 1.0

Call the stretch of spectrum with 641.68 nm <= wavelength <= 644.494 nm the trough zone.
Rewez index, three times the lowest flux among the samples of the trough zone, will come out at 115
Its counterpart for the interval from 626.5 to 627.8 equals 115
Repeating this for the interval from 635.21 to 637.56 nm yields 113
